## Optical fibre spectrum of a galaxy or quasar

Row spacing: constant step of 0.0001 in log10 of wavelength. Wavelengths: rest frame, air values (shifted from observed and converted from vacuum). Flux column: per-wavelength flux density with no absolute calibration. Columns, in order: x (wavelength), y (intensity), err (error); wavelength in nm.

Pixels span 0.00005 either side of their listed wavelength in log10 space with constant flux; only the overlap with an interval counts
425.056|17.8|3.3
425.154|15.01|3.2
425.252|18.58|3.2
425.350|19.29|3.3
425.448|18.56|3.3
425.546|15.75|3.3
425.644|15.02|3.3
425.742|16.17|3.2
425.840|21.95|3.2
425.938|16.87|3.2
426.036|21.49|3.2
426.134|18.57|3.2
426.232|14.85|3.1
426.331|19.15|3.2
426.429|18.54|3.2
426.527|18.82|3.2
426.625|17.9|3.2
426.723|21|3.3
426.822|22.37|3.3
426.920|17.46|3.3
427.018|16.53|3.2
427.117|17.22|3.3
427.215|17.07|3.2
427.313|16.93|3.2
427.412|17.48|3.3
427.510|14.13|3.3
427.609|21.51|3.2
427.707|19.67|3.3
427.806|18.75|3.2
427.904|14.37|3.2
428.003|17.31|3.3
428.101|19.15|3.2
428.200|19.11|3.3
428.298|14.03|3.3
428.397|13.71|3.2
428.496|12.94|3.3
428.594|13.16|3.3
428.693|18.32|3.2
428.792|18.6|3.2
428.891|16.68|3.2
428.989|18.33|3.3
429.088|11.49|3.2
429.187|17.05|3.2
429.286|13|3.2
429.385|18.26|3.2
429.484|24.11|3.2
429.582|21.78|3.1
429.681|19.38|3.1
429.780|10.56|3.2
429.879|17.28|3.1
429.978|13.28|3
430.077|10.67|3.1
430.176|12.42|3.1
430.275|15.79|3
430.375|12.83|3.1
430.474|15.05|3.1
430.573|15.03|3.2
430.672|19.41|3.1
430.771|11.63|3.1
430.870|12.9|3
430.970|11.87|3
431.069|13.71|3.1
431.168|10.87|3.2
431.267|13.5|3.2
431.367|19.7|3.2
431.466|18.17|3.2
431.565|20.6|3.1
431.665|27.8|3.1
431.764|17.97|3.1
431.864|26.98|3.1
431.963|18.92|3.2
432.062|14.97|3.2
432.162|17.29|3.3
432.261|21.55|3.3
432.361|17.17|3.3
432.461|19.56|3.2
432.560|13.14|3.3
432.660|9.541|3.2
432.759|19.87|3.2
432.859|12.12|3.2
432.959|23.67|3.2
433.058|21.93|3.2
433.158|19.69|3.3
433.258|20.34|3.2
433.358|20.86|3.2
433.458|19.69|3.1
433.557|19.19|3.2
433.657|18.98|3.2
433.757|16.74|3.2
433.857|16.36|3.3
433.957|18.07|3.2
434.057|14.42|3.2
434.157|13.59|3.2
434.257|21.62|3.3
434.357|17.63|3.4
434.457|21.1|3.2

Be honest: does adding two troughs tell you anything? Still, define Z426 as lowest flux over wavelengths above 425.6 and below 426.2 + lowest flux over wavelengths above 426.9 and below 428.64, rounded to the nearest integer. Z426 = 28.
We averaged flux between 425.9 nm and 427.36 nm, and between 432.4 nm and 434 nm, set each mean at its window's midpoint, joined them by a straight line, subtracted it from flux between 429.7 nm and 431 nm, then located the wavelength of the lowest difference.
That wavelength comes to 429.780 nm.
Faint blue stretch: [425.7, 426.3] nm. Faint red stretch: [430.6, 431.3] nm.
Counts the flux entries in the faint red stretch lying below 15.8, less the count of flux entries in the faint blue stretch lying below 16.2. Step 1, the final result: 4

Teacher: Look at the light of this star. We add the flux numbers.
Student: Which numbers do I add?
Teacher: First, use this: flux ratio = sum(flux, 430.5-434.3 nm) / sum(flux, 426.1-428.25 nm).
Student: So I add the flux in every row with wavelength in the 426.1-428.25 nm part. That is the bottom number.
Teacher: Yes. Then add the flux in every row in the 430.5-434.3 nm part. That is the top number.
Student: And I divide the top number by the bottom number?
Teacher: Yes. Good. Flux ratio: 1.7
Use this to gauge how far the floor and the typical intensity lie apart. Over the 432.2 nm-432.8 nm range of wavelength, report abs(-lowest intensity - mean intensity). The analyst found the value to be 26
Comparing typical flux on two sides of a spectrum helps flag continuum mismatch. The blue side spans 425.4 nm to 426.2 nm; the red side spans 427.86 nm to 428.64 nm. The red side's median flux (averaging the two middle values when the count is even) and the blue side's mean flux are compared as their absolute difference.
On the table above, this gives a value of 3.8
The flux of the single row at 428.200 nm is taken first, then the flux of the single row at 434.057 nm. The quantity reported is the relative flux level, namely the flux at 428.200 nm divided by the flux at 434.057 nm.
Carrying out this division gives 1.3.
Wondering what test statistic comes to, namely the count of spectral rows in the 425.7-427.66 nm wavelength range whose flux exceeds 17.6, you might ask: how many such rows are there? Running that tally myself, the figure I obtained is 10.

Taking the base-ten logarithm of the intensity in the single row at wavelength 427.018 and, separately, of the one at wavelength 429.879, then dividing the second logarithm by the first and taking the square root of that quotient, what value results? 1.01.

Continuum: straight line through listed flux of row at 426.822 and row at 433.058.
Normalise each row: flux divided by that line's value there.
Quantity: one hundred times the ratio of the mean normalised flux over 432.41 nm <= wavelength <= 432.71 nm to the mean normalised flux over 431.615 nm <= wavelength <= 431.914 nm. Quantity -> 58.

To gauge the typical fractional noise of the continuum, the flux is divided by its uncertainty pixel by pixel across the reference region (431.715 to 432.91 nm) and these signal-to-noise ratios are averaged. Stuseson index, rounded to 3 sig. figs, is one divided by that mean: 0.184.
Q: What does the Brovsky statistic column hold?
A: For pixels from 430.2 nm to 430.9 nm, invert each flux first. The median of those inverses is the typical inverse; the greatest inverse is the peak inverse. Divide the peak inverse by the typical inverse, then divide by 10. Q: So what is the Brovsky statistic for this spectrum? 0.129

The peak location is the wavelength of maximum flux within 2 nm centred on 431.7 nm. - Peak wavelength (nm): 431.665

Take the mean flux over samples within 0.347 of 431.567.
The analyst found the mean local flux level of 21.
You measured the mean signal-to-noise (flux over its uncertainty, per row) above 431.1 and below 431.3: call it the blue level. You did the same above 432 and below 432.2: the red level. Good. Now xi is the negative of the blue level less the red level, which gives 1.2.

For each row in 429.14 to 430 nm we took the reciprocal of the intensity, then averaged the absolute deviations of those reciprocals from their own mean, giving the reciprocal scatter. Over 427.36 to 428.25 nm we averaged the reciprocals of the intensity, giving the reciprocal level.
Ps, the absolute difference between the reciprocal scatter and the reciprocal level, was 0.043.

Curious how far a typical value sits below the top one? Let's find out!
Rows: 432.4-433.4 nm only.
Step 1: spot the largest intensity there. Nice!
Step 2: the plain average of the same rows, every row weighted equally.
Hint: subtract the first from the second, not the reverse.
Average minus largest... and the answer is -6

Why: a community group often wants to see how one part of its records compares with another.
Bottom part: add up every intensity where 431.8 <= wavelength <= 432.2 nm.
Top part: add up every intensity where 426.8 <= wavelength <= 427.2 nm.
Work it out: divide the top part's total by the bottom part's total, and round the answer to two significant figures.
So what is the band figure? 0.94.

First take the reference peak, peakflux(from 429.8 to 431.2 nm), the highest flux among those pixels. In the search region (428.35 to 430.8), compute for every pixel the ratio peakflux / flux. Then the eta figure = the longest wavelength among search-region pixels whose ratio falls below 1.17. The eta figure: 430.672 nm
